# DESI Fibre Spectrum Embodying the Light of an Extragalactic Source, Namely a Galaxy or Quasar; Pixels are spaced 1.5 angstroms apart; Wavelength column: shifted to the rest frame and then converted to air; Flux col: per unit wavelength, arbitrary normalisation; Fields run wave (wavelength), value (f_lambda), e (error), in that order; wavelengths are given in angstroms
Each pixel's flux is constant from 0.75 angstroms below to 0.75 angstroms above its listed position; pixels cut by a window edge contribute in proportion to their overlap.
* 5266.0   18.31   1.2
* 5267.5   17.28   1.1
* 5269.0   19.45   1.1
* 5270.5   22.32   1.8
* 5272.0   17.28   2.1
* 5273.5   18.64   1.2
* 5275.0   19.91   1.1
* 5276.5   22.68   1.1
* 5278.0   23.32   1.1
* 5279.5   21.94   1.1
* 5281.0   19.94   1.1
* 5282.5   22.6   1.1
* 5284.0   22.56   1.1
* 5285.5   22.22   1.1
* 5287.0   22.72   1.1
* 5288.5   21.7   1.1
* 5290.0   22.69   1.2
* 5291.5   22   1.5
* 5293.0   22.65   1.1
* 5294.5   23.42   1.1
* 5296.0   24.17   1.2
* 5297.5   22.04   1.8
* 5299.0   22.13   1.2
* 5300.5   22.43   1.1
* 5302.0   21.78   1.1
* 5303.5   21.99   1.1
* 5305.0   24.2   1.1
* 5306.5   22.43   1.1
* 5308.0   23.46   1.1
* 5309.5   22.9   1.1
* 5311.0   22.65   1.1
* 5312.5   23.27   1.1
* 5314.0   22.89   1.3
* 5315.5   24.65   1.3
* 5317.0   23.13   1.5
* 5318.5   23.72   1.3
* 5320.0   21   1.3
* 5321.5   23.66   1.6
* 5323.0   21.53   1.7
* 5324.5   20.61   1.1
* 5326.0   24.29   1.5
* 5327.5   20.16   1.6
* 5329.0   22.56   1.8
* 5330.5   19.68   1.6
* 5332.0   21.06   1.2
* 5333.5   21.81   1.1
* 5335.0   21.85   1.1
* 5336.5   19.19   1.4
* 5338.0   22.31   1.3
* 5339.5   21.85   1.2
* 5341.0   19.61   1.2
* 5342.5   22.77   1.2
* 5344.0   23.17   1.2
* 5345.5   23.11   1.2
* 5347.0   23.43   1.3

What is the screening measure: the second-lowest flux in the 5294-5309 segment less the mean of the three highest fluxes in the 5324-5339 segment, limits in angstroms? -1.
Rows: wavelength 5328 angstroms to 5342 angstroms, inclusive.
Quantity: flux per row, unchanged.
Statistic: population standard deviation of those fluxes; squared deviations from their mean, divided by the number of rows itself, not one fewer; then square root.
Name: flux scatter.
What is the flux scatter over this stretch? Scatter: 1.21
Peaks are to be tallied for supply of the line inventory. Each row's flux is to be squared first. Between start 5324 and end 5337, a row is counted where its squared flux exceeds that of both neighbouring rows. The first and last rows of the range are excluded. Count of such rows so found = 3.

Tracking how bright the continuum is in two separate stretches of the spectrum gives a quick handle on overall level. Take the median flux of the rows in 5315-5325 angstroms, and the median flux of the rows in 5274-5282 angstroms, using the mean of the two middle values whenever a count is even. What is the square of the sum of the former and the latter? 2031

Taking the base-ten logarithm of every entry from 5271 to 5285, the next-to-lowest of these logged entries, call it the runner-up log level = 1.27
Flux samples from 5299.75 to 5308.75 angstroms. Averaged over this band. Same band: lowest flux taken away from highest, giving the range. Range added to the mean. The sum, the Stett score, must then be 25.1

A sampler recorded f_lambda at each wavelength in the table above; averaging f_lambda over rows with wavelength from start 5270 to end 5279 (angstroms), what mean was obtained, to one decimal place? 20.7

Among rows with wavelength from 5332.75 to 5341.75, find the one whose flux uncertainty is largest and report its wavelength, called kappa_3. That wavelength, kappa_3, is 5336.5 angstroms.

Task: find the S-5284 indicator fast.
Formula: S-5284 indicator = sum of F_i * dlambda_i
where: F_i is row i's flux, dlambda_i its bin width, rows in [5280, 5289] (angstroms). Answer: 198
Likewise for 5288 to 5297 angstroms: 205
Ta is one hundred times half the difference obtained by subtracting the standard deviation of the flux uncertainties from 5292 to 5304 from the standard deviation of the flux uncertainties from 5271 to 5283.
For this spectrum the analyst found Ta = 5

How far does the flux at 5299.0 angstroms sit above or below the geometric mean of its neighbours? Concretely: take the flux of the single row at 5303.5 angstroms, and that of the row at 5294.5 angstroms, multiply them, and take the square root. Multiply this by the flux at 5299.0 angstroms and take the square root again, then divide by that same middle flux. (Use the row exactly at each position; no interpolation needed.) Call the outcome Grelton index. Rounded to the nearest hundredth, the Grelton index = 1.01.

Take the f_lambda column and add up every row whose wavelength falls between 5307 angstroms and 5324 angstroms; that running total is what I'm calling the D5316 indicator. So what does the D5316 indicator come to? 253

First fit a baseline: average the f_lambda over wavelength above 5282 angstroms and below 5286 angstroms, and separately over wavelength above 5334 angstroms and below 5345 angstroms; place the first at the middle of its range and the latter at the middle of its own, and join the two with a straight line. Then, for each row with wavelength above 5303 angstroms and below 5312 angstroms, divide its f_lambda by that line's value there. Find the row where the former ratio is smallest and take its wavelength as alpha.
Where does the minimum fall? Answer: 5303.5 angstroms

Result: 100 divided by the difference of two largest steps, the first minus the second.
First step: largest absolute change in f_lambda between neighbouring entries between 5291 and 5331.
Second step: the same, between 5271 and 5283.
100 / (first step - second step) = 74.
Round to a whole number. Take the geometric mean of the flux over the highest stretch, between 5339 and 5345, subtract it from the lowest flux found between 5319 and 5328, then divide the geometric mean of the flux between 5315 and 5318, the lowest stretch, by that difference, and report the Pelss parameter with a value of -15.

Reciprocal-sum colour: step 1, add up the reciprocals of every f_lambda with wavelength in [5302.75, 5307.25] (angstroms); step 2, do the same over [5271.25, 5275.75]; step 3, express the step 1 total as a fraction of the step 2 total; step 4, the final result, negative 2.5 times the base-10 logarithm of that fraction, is 0.23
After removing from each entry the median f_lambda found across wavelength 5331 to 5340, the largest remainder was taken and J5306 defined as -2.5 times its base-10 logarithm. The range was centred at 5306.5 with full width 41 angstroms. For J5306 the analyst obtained -1.13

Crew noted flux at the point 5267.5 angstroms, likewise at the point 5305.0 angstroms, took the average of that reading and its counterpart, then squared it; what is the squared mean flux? 430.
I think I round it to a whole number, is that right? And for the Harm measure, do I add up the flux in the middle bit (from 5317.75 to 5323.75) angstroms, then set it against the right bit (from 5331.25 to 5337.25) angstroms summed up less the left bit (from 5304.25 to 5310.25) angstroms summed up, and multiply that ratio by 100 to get -990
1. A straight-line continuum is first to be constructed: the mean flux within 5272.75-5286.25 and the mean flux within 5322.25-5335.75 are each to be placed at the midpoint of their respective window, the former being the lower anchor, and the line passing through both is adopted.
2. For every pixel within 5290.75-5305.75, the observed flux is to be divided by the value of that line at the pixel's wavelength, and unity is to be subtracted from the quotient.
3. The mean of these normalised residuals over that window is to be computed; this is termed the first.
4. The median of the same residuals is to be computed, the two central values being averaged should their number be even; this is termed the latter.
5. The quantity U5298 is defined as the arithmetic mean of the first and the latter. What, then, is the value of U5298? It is 0.044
